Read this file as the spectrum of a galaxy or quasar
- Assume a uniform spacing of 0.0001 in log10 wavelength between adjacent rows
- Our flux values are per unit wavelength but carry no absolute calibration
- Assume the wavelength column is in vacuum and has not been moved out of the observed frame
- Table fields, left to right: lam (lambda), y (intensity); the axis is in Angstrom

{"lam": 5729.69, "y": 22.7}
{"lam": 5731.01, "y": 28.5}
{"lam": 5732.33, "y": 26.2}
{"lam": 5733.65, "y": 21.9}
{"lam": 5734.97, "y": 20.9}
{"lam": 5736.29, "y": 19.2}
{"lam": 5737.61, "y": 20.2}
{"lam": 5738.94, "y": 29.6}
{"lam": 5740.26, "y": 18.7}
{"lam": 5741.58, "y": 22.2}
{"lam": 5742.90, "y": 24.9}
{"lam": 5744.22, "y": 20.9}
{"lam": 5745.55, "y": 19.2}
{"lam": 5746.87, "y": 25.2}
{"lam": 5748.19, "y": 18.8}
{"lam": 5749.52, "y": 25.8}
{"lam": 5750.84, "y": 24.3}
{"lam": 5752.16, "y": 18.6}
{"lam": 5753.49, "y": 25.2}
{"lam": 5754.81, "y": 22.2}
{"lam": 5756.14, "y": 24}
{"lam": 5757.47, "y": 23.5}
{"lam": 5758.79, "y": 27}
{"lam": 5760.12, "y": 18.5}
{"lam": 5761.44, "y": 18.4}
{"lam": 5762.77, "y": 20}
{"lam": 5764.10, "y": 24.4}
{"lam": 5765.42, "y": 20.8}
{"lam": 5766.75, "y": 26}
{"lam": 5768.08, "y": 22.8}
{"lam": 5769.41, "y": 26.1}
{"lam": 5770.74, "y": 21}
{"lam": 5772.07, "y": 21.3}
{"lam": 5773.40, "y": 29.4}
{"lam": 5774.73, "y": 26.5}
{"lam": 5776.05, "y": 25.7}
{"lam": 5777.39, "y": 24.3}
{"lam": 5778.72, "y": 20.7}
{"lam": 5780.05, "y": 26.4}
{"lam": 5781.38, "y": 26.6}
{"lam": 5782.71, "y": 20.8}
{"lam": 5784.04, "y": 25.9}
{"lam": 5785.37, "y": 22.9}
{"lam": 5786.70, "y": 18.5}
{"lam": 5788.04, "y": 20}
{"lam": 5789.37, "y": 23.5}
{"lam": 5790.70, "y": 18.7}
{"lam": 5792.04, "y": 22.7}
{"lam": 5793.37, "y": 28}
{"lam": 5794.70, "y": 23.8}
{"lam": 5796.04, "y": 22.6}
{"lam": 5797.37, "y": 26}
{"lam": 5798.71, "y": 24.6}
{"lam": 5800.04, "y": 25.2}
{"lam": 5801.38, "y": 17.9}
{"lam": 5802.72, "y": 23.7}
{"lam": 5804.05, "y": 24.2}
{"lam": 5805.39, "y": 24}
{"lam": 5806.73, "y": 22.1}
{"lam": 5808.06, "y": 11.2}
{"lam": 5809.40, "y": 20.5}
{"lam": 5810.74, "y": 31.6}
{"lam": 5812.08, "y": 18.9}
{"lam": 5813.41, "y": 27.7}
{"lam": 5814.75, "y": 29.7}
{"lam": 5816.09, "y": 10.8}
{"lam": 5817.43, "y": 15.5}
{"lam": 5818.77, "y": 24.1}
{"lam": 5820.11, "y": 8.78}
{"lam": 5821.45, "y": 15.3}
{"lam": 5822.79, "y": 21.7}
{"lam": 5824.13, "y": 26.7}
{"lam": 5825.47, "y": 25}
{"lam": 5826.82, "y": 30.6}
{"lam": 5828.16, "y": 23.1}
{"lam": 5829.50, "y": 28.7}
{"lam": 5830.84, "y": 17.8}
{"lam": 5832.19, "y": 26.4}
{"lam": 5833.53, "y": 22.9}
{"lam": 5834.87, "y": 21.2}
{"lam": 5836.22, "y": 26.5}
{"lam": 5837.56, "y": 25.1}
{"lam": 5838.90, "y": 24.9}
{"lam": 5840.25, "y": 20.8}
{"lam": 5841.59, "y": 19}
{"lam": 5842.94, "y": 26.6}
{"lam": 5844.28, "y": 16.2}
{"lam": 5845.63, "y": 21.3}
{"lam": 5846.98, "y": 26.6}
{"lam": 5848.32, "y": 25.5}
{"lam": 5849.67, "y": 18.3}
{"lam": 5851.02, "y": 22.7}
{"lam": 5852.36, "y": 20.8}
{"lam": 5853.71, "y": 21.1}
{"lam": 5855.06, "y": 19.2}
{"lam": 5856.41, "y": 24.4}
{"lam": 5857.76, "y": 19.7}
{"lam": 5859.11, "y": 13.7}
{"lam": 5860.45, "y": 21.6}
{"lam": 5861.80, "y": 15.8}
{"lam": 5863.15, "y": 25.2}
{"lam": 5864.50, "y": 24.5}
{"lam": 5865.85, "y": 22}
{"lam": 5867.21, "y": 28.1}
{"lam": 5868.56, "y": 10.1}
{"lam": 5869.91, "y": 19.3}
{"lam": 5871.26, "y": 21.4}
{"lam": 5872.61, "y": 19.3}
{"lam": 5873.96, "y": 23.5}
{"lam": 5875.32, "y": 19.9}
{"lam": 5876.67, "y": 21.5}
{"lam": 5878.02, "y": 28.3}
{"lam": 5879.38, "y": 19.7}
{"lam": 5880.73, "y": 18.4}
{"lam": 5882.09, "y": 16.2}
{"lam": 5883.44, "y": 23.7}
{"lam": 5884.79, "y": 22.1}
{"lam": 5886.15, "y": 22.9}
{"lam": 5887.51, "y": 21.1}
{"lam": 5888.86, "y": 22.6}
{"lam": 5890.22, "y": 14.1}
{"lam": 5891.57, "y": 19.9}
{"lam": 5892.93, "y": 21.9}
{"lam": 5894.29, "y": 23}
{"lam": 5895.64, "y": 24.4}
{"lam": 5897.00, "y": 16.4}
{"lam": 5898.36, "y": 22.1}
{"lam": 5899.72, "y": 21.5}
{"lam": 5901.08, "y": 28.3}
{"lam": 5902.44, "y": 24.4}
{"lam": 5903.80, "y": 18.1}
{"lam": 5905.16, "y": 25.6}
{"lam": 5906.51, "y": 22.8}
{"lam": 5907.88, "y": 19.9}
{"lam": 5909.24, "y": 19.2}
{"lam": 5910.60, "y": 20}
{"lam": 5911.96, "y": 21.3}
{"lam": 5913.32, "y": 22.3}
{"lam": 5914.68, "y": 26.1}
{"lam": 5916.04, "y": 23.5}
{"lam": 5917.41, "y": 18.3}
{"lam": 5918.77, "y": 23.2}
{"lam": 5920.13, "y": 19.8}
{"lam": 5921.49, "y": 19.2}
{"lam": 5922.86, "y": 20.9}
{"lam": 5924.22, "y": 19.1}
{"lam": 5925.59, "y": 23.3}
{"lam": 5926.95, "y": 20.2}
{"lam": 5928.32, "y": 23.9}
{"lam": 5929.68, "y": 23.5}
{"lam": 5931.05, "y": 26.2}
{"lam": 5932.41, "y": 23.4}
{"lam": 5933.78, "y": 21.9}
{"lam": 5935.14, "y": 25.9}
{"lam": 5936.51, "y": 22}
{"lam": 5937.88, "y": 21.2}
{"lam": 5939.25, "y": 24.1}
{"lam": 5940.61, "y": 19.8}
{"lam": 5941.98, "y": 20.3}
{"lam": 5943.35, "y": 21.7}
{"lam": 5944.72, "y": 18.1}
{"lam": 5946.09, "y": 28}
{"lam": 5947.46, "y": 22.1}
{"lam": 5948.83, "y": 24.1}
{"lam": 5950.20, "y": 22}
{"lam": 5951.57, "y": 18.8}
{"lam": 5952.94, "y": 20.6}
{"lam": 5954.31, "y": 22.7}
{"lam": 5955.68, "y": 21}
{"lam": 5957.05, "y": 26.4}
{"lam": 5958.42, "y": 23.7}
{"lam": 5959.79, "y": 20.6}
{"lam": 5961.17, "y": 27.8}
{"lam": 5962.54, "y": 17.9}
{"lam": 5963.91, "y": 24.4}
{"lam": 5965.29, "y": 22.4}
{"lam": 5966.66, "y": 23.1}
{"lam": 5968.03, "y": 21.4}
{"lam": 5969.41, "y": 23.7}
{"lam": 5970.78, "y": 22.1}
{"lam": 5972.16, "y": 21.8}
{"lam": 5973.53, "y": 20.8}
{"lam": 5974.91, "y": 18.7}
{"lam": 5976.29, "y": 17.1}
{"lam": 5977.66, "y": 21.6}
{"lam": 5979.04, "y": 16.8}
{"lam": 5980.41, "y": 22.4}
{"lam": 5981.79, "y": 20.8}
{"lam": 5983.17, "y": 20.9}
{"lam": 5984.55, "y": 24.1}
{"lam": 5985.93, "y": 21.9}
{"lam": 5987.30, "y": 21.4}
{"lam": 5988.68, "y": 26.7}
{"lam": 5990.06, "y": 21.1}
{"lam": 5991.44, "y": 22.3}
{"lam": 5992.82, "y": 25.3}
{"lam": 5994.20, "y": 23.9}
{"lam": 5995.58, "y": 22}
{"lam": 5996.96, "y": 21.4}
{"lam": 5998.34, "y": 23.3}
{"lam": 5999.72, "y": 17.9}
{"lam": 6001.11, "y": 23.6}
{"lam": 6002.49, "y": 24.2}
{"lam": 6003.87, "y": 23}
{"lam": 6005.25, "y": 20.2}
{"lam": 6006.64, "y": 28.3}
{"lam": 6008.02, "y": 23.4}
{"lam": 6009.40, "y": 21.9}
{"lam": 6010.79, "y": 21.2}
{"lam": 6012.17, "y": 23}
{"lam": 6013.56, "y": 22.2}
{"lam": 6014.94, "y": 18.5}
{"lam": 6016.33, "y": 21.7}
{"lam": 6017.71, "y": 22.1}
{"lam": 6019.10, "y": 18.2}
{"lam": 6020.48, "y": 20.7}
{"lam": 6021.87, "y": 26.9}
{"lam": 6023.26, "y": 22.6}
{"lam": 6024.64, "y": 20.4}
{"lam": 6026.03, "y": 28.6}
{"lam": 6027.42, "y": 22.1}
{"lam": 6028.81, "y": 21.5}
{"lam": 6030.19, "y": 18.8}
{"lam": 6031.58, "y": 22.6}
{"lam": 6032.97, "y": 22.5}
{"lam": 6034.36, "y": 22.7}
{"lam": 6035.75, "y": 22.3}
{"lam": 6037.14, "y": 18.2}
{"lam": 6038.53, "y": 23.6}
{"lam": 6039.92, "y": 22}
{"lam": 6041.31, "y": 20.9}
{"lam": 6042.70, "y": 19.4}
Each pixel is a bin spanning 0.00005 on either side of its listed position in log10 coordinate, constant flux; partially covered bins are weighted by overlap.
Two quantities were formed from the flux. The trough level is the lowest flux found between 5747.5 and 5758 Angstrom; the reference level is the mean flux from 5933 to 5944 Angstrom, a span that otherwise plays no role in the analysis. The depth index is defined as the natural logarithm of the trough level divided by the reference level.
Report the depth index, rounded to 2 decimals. -0.17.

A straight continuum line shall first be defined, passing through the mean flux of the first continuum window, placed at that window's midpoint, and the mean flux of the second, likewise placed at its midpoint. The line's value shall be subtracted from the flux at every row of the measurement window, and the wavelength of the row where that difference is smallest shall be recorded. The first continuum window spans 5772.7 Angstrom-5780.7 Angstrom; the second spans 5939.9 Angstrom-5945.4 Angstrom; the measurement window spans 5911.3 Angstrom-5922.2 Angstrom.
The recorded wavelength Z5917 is 5917.41 Angstrom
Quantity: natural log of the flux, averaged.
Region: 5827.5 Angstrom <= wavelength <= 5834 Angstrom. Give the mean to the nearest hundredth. 3.16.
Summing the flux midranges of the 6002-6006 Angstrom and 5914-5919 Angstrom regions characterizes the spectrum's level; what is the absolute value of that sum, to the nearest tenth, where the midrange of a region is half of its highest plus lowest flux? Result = 44.4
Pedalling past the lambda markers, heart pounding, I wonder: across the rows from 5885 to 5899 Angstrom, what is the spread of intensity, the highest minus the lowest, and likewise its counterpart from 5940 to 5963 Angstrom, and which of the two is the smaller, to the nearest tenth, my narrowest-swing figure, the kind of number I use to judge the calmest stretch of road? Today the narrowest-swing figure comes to 10.1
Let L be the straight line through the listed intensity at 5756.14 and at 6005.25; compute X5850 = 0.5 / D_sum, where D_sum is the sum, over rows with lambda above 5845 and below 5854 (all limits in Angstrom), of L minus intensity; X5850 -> 0.29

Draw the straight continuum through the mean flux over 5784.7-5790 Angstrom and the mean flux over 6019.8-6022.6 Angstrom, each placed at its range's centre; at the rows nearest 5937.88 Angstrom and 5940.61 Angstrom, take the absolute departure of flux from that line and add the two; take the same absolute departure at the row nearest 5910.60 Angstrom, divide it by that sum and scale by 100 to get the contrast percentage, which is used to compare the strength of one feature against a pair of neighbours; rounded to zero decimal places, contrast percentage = 54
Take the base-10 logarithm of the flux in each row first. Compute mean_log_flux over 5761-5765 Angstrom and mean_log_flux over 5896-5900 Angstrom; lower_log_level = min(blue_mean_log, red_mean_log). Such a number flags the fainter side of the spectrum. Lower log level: 1.30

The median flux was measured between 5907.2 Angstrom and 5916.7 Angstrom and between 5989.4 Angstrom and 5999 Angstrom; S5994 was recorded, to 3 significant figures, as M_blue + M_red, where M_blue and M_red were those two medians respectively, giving 43.6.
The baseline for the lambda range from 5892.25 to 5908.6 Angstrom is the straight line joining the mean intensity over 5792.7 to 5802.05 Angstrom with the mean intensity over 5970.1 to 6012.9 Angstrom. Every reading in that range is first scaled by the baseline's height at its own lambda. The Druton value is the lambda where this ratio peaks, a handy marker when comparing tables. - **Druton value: 5901.08 Angstrom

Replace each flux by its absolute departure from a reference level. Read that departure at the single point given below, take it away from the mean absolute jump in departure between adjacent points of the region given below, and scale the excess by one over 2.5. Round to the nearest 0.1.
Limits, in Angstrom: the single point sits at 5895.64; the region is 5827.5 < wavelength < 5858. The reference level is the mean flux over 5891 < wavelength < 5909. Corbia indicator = -0.2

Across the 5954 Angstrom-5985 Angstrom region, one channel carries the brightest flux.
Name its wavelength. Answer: 5961.17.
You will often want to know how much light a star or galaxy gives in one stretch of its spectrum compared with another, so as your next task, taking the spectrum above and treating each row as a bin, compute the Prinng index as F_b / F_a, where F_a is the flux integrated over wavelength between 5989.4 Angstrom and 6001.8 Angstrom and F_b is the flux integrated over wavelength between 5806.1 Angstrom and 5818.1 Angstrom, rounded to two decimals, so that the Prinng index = 0.91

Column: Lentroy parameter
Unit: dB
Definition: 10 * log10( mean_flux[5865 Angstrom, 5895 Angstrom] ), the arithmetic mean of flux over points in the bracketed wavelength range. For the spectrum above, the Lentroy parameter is 13.2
